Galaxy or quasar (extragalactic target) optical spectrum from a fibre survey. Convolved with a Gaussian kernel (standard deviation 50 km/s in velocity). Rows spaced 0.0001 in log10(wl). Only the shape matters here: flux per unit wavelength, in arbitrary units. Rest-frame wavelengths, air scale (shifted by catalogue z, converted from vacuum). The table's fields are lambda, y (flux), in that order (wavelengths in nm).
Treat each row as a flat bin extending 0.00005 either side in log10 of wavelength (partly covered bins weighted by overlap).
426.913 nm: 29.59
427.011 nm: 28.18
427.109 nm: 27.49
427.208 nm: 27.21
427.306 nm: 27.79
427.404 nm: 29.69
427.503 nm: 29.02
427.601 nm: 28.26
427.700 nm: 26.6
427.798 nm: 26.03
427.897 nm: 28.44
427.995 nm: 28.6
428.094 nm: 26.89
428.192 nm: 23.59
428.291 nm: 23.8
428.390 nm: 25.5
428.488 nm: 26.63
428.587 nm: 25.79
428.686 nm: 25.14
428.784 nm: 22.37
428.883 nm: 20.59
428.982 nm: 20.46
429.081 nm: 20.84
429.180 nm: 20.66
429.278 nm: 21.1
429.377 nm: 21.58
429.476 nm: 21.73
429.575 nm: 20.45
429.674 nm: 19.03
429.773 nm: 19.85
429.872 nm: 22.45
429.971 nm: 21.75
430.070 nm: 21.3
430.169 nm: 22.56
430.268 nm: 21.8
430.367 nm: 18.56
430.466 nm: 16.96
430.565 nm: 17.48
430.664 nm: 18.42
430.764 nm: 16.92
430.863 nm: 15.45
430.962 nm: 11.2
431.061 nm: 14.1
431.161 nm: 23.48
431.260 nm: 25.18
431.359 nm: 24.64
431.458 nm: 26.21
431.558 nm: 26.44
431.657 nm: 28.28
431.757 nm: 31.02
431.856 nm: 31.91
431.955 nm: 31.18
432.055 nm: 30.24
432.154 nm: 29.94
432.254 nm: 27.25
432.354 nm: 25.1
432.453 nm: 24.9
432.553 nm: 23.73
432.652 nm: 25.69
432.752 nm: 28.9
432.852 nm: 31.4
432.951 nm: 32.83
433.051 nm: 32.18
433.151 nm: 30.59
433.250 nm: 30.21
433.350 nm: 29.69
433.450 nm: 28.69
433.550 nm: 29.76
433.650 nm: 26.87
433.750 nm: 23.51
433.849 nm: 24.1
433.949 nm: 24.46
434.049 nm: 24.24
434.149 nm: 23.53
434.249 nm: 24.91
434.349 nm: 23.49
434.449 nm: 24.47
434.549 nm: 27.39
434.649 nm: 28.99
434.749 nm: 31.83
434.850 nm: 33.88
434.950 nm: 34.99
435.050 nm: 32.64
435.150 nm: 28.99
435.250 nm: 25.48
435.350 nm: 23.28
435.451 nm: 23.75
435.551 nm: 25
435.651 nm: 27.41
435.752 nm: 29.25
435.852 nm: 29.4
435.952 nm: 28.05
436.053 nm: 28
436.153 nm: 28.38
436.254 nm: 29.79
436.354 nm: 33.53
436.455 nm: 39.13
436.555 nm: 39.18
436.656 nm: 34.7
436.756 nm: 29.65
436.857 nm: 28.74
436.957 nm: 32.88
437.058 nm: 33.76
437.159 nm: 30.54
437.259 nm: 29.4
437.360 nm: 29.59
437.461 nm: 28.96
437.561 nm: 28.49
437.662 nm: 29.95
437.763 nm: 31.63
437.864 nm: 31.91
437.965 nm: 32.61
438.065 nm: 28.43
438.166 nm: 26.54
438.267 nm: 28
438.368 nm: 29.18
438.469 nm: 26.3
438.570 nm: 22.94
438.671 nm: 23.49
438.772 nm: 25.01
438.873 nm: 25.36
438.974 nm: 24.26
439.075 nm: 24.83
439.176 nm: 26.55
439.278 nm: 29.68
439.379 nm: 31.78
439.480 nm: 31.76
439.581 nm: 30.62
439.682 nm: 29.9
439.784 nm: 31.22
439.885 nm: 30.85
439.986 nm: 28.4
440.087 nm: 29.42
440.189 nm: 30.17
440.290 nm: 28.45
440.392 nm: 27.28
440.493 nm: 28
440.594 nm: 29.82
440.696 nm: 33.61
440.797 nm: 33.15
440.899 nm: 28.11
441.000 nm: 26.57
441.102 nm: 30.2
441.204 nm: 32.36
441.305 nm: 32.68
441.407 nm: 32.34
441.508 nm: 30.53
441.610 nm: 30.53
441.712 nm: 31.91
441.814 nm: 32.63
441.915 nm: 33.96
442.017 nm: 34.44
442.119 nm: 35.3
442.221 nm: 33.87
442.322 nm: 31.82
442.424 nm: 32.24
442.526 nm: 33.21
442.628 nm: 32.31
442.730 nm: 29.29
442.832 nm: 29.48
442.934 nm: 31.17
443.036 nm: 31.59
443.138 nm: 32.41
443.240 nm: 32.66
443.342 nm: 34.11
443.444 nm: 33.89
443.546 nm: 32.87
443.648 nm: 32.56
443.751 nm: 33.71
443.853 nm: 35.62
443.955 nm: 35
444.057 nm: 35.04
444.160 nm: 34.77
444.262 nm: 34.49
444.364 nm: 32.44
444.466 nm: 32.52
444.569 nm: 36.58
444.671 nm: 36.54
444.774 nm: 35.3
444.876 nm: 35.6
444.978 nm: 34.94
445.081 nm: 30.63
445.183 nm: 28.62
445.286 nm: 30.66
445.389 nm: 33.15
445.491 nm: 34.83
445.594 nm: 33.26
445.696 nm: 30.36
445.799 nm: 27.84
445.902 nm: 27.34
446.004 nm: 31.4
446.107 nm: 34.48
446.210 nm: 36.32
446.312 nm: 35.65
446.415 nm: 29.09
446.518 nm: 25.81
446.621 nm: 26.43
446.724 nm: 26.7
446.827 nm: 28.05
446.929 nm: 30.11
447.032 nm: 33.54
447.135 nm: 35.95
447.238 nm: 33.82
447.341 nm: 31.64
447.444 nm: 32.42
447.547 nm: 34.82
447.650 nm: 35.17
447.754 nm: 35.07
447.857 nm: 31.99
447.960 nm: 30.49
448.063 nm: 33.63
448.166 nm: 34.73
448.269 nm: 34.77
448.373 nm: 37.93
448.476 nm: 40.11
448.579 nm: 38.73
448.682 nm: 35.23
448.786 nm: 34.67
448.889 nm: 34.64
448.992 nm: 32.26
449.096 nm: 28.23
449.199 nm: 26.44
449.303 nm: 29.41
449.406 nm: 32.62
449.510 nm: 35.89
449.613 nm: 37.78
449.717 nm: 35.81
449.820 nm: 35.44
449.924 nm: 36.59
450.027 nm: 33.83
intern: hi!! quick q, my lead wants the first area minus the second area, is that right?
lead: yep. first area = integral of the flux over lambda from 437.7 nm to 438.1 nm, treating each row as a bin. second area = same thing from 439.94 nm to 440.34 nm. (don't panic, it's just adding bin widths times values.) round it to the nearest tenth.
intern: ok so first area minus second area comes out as 0.8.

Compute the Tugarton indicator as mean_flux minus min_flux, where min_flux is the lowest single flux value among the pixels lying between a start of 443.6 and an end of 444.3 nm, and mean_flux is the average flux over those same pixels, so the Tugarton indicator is 1.9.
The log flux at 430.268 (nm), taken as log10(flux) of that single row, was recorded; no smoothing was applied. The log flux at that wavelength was 1.338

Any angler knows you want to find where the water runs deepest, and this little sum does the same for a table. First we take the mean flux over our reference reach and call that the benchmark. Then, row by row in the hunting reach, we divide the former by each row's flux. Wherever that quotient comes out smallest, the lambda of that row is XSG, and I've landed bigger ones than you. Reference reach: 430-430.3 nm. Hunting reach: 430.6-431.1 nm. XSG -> 430.664 nm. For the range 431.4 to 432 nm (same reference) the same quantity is 431.856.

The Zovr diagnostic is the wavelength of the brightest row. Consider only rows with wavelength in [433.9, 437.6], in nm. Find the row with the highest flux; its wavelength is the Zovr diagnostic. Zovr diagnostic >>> 436.555 nm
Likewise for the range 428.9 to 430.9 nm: 430.169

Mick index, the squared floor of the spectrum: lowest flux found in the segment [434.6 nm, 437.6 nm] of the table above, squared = 542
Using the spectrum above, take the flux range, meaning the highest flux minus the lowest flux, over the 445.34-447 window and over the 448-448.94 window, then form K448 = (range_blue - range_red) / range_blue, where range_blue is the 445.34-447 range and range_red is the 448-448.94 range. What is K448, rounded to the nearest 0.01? 0.38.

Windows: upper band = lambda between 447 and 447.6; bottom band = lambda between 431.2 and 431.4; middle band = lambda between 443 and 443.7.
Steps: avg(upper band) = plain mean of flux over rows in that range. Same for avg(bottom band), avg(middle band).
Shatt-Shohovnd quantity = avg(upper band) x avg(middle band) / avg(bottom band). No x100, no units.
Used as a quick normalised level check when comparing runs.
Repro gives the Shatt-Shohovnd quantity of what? 44.5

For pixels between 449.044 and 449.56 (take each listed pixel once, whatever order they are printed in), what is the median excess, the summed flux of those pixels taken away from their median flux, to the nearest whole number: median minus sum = -123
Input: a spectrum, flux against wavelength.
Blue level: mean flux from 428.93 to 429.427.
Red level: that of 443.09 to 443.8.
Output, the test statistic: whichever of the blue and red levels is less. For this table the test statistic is 21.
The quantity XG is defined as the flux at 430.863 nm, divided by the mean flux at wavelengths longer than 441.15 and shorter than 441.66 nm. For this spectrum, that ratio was 0.49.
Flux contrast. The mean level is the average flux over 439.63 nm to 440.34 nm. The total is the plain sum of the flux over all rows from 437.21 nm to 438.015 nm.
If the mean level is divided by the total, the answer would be 0.123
